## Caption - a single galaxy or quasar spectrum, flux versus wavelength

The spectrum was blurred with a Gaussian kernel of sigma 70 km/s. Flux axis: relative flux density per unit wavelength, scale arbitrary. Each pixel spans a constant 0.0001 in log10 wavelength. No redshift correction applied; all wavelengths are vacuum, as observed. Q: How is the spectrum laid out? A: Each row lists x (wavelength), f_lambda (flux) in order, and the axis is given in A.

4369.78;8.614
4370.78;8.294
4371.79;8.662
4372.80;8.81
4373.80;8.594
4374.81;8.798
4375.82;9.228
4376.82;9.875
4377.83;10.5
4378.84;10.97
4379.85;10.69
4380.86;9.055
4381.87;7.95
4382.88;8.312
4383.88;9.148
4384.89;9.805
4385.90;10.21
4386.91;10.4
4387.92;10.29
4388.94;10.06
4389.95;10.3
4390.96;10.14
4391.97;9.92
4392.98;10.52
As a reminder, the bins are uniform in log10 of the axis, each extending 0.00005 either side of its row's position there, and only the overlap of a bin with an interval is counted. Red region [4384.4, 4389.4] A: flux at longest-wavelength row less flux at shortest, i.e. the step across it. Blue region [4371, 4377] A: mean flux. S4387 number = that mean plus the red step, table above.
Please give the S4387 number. 9.2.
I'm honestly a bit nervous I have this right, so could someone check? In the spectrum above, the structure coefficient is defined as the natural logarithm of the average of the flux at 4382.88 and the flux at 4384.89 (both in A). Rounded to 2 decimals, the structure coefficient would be 2.20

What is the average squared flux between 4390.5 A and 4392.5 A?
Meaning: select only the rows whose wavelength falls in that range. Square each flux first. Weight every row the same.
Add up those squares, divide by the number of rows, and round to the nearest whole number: 101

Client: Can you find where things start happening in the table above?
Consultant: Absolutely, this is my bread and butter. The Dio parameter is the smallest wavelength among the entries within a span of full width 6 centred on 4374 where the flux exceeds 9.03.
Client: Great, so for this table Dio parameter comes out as 4375.82 A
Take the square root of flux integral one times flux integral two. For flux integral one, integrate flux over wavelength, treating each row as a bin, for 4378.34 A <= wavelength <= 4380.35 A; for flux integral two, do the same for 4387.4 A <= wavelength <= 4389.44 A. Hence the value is 21.2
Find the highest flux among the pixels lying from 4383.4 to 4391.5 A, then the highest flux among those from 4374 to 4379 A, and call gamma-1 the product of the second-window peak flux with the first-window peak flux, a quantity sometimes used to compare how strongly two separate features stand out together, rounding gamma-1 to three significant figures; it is 114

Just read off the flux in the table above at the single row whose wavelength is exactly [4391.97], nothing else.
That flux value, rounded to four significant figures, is 9.920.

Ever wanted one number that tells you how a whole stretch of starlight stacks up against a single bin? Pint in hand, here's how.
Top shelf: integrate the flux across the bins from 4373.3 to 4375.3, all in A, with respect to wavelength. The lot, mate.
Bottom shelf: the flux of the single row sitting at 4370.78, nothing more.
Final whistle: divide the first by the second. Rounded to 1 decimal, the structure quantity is 2.1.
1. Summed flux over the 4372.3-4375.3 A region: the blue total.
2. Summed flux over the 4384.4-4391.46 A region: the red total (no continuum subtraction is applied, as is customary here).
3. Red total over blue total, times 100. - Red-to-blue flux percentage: 272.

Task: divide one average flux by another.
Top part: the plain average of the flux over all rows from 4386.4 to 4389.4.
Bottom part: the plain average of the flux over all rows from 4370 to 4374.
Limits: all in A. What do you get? 1.19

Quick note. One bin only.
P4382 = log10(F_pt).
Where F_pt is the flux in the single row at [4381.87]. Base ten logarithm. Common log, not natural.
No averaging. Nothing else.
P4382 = 0.90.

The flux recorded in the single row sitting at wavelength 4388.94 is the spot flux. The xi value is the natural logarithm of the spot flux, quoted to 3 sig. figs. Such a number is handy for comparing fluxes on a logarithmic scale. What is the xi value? 2.31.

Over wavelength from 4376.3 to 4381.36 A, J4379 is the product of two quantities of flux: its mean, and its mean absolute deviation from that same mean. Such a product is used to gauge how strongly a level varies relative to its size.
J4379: 6.2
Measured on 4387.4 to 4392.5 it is 1.2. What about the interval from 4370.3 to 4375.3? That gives 1.3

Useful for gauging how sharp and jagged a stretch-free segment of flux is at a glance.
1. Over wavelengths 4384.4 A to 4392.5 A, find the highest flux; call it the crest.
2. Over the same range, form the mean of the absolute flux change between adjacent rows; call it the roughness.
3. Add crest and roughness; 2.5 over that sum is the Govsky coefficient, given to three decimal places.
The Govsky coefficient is 0.235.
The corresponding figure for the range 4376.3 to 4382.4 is 0.212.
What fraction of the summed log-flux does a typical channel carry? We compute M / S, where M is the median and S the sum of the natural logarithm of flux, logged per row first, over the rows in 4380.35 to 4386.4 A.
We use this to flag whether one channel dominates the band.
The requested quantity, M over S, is 0.17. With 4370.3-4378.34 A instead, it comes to 0.12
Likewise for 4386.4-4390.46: 0.25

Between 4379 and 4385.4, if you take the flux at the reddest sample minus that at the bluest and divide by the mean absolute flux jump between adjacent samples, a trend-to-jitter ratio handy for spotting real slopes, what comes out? -1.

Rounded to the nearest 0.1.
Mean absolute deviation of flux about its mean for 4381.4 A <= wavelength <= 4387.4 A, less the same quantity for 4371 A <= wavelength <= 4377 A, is 0.5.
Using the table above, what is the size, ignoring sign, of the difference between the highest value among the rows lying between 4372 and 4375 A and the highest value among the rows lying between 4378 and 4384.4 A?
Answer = 2.2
